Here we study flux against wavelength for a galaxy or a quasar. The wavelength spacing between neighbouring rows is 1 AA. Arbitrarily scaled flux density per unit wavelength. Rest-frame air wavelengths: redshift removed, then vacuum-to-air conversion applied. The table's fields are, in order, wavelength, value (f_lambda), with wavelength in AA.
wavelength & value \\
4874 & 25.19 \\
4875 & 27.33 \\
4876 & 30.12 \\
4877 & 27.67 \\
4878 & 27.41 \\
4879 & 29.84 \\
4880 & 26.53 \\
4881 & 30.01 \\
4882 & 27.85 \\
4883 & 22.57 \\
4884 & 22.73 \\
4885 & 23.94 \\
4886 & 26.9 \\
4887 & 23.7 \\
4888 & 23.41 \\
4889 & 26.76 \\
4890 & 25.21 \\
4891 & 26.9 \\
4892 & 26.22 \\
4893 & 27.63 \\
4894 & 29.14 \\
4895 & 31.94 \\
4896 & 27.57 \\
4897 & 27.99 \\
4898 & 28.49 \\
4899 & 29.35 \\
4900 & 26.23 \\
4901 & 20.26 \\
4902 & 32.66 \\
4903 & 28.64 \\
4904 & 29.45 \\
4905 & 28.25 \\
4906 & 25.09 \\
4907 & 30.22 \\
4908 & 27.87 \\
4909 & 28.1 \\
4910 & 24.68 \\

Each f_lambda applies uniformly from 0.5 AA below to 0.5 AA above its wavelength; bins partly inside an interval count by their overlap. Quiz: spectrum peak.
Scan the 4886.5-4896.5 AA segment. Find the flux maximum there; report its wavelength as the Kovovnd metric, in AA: 4895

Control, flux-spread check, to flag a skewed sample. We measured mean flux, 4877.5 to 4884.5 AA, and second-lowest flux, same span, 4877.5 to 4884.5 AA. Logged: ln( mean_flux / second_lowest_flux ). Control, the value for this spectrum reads 0.161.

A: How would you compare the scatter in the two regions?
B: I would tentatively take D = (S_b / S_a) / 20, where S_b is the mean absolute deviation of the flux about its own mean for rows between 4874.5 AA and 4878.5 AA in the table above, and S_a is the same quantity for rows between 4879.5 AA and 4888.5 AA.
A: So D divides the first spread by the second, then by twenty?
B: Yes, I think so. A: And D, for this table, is 0.02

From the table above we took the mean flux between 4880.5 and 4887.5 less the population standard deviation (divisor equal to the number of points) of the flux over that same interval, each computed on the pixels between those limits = 22.7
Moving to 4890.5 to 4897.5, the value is 26.5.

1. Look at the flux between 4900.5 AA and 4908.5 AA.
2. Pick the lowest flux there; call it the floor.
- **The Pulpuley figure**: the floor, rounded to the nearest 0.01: 20.26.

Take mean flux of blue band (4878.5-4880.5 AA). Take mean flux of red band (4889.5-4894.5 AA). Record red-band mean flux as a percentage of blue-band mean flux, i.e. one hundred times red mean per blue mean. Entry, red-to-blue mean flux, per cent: 95.9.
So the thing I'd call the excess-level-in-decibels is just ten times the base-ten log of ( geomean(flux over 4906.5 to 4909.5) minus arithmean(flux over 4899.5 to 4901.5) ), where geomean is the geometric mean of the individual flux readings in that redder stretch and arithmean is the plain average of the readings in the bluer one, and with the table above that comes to 7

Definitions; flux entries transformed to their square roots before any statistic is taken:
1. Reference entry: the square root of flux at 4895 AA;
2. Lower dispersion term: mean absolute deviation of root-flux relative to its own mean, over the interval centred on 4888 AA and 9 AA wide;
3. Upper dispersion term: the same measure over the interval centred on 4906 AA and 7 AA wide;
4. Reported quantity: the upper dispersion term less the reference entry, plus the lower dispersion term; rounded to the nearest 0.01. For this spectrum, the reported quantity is -5.41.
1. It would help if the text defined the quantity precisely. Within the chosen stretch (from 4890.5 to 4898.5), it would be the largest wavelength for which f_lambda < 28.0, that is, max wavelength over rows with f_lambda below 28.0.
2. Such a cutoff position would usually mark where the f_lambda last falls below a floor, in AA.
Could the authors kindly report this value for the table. 4897 AA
